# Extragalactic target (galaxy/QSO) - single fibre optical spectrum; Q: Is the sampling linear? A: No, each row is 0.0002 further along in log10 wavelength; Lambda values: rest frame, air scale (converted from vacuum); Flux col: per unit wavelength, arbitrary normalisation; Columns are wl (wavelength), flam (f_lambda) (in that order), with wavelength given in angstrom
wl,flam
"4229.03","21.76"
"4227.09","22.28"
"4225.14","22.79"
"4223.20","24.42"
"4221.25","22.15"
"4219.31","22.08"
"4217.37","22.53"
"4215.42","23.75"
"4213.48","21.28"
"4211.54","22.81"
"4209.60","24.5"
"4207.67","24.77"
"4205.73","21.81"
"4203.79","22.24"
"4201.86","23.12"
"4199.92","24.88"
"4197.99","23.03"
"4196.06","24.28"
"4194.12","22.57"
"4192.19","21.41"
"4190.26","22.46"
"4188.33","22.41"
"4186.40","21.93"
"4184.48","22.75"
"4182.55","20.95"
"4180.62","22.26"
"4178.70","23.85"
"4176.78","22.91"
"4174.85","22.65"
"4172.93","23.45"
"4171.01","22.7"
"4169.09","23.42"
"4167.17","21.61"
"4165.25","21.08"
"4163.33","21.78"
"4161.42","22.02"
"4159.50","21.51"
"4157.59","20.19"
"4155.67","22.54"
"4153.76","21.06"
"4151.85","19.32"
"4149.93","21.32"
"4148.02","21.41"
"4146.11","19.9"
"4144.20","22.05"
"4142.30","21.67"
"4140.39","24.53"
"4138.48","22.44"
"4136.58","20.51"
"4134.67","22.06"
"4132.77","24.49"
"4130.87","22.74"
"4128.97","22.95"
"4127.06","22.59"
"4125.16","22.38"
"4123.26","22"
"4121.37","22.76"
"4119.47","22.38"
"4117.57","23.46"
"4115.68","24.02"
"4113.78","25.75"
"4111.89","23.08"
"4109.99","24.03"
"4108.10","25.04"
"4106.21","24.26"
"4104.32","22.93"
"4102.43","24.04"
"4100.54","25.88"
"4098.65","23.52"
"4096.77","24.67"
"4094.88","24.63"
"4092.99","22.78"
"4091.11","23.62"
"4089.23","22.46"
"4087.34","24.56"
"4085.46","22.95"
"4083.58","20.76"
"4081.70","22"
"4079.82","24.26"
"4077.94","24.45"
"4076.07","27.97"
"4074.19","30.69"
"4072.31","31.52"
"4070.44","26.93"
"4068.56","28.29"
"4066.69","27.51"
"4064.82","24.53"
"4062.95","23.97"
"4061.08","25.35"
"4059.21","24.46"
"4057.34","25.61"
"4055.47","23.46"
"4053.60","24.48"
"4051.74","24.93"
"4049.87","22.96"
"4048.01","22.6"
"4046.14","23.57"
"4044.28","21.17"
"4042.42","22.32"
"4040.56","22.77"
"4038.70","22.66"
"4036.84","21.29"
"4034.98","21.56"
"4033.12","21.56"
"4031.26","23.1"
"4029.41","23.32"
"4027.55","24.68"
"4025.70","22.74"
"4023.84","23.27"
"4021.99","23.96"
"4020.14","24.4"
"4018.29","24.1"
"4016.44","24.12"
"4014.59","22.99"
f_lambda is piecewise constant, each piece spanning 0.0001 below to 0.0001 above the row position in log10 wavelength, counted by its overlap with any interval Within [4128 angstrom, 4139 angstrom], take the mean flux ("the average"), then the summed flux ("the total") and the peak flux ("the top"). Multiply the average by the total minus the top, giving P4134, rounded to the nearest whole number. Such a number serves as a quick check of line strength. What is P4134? 2494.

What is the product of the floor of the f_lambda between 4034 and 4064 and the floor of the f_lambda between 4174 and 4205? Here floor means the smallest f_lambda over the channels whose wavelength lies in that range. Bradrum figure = 444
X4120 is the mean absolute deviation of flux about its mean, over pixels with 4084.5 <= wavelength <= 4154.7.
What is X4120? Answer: 1.2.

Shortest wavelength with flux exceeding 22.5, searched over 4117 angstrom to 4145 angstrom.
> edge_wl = 4117.57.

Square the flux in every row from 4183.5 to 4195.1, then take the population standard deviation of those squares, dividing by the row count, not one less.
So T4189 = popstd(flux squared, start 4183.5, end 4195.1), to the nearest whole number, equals 20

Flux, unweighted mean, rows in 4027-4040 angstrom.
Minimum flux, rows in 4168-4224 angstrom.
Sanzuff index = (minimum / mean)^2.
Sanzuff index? 0.86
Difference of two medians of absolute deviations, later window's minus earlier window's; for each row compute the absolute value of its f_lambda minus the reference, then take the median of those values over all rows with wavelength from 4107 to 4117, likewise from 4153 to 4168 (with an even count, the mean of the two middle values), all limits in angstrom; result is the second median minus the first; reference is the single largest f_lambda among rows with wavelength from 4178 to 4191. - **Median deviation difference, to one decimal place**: 1.5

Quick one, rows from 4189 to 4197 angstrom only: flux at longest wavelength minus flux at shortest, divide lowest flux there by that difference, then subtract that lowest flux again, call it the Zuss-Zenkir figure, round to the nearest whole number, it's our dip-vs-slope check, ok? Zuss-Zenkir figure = -10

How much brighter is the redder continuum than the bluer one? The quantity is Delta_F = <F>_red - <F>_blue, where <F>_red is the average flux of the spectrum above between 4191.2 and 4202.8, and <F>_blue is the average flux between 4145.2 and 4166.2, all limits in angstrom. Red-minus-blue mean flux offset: 2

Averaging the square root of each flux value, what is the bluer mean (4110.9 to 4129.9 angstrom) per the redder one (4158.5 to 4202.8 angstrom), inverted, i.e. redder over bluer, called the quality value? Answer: 0.988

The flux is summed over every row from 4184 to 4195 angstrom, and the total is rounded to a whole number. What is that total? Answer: 134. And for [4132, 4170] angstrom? 435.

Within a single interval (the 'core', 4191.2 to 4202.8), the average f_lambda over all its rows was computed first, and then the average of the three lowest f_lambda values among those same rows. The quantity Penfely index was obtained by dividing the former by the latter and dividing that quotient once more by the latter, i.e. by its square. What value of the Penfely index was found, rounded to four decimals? 0.0465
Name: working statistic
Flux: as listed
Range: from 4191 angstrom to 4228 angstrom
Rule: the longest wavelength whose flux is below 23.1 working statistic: 4227.09 angstrom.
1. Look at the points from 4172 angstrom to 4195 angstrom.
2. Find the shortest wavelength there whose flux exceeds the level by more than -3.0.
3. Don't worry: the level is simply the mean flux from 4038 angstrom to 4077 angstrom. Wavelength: 4172.93 angstrom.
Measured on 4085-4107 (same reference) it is 4085.46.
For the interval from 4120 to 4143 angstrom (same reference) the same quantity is 4121.37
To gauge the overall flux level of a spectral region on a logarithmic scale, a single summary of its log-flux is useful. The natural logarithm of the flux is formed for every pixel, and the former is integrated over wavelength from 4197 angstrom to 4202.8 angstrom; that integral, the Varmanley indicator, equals 18.4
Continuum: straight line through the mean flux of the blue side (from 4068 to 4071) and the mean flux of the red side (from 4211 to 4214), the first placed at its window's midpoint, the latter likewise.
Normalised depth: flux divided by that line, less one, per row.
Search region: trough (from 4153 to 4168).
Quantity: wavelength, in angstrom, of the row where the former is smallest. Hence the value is 4157.59 angstrom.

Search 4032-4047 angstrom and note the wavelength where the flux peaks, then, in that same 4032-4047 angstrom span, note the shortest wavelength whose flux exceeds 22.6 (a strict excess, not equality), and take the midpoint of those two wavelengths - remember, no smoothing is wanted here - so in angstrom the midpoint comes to 4042.4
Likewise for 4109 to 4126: 4111.9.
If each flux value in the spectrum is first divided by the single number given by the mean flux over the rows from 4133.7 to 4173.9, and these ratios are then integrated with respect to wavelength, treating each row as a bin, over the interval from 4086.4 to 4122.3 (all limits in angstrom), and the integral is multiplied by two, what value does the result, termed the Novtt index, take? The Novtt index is 78.9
